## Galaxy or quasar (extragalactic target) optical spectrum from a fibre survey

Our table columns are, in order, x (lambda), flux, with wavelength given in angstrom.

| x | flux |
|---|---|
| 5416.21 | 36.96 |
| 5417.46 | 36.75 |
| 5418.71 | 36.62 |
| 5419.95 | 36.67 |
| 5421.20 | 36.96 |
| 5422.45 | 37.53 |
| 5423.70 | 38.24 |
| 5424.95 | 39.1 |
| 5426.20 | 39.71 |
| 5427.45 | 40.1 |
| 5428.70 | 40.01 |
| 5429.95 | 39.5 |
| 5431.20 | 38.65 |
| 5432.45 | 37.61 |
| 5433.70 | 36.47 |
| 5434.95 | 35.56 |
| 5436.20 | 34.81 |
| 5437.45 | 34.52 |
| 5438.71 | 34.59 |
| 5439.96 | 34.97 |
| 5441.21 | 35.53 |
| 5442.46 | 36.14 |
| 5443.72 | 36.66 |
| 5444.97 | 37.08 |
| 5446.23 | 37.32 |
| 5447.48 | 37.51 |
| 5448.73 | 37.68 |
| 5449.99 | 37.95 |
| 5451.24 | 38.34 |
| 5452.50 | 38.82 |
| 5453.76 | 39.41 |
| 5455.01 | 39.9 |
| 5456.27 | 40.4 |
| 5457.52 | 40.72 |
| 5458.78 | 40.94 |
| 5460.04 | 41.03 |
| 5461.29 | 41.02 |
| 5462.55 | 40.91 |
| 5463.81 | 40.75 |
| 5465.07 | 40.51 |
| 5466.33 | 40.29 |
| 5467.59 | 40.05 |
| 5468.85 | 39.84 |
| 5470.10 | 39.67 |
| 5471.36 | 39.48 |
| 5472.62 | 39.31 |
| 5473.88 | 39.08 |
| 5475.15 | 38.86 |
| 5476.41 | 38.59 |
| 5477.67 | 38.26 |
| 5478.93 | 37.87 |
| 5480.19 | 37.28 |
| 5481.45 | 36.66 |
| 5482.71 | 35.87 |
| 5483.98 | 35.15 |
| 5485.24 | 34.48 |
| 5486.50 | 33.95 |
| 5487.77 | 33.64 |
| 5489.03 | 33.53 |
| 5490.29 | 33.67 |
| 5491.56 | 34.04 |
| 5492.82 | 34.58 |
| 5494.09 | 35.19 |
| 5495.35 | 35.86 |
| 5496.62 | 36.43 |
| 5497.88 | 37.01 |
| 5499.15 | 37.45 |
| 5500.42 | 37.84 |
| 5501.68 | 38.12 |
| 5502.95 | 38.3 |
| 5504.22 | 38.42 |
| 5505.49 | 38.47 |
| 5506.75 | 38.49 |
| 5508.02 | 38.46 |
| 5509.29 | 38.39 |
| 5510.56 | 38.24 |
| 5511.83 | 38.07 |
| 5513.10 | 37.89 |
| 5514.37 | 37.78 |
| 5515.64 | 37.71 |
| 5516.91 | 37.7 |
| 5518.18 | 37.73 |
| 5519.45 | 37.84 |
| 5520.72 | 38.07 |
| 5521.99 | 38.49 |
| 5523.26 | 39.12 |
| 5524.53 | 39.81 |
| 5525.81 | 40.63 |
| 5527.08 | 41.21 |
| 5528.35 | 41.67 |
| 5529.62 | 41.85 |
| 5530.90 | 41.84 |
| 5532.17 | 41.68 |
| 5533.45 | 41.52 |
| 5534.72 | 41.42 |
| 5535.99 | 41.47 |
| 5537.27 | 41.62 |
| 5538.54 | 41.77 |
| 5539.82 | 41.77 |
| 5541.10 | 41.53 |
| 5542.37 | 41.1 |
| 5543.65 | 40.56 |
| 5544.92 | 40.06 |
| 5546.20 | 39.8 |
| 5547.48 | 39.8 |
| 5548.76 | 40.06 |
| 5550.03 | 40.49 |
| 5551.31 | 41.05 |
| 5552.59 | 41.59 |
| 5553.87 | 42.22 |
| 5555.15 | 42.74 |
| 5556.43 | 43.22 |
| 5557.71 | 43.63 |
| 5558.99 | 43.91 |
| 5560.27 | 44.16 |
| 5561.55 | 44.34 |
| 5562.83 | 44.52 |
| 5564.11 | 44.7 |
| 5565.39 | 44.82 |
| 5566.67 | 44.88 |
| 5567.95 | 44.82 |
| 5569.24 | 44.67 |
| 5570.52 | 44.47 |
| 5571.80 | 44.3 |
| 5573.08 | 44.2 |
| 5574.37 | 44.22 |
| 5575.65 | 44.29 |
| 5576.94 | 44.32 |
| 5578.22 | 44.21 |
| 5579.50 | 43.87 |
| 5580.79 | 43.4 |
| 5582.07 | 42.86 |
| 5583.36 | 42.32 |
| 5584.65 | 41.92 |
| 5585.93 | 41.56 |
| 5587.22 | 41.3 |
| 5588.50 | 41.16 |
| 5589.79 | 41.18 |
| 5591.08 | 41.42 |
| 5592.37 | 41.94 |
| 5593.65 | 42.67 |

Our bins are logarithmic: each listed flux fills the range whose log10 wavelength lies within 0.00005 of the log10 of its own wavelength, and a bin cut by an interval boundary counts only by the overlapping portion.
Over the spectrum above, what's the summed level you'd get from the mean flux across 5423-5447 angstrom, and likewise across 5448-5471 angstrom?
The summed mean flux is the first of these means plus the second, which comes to 77.1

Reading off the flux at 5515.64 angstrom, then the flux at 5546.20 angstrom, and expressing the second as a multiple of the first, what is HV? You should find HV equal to 1.06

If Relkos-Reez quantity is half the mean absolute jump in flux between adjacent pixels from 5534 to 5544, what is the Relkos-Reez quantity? 0.11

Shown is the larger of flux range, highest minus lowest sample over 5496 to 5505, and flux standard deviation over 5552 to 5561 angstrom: 2.0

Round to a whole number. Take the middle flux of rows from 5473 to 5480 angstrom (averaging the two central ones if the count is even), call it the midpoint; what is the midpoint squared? 1489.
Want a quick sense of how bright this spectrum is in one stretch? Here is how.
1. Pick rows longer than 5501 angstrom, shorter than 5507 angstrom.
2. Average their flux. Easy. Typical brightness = 38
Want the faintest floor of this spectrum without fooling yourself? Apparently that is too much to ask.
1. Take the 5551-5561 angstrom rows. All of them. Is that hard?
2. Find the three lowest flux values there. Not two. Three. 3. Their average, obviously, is 41.6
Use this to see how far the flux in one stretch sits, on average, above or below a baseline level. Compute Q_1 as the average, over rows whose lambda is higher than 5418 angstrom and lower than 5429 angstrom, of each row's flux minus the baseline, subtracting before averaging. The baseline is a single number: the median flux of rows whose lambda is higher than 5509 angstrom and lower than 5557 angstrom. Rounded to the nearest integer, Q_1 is -2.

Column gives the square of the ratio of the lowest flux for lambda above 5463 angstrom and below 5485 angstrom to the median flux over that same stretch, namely 0.81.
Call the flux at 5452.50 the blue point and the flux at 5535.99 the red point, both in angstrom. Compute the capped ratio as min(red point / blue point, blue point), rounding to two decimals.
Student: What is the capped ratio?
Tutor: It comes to 1.07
